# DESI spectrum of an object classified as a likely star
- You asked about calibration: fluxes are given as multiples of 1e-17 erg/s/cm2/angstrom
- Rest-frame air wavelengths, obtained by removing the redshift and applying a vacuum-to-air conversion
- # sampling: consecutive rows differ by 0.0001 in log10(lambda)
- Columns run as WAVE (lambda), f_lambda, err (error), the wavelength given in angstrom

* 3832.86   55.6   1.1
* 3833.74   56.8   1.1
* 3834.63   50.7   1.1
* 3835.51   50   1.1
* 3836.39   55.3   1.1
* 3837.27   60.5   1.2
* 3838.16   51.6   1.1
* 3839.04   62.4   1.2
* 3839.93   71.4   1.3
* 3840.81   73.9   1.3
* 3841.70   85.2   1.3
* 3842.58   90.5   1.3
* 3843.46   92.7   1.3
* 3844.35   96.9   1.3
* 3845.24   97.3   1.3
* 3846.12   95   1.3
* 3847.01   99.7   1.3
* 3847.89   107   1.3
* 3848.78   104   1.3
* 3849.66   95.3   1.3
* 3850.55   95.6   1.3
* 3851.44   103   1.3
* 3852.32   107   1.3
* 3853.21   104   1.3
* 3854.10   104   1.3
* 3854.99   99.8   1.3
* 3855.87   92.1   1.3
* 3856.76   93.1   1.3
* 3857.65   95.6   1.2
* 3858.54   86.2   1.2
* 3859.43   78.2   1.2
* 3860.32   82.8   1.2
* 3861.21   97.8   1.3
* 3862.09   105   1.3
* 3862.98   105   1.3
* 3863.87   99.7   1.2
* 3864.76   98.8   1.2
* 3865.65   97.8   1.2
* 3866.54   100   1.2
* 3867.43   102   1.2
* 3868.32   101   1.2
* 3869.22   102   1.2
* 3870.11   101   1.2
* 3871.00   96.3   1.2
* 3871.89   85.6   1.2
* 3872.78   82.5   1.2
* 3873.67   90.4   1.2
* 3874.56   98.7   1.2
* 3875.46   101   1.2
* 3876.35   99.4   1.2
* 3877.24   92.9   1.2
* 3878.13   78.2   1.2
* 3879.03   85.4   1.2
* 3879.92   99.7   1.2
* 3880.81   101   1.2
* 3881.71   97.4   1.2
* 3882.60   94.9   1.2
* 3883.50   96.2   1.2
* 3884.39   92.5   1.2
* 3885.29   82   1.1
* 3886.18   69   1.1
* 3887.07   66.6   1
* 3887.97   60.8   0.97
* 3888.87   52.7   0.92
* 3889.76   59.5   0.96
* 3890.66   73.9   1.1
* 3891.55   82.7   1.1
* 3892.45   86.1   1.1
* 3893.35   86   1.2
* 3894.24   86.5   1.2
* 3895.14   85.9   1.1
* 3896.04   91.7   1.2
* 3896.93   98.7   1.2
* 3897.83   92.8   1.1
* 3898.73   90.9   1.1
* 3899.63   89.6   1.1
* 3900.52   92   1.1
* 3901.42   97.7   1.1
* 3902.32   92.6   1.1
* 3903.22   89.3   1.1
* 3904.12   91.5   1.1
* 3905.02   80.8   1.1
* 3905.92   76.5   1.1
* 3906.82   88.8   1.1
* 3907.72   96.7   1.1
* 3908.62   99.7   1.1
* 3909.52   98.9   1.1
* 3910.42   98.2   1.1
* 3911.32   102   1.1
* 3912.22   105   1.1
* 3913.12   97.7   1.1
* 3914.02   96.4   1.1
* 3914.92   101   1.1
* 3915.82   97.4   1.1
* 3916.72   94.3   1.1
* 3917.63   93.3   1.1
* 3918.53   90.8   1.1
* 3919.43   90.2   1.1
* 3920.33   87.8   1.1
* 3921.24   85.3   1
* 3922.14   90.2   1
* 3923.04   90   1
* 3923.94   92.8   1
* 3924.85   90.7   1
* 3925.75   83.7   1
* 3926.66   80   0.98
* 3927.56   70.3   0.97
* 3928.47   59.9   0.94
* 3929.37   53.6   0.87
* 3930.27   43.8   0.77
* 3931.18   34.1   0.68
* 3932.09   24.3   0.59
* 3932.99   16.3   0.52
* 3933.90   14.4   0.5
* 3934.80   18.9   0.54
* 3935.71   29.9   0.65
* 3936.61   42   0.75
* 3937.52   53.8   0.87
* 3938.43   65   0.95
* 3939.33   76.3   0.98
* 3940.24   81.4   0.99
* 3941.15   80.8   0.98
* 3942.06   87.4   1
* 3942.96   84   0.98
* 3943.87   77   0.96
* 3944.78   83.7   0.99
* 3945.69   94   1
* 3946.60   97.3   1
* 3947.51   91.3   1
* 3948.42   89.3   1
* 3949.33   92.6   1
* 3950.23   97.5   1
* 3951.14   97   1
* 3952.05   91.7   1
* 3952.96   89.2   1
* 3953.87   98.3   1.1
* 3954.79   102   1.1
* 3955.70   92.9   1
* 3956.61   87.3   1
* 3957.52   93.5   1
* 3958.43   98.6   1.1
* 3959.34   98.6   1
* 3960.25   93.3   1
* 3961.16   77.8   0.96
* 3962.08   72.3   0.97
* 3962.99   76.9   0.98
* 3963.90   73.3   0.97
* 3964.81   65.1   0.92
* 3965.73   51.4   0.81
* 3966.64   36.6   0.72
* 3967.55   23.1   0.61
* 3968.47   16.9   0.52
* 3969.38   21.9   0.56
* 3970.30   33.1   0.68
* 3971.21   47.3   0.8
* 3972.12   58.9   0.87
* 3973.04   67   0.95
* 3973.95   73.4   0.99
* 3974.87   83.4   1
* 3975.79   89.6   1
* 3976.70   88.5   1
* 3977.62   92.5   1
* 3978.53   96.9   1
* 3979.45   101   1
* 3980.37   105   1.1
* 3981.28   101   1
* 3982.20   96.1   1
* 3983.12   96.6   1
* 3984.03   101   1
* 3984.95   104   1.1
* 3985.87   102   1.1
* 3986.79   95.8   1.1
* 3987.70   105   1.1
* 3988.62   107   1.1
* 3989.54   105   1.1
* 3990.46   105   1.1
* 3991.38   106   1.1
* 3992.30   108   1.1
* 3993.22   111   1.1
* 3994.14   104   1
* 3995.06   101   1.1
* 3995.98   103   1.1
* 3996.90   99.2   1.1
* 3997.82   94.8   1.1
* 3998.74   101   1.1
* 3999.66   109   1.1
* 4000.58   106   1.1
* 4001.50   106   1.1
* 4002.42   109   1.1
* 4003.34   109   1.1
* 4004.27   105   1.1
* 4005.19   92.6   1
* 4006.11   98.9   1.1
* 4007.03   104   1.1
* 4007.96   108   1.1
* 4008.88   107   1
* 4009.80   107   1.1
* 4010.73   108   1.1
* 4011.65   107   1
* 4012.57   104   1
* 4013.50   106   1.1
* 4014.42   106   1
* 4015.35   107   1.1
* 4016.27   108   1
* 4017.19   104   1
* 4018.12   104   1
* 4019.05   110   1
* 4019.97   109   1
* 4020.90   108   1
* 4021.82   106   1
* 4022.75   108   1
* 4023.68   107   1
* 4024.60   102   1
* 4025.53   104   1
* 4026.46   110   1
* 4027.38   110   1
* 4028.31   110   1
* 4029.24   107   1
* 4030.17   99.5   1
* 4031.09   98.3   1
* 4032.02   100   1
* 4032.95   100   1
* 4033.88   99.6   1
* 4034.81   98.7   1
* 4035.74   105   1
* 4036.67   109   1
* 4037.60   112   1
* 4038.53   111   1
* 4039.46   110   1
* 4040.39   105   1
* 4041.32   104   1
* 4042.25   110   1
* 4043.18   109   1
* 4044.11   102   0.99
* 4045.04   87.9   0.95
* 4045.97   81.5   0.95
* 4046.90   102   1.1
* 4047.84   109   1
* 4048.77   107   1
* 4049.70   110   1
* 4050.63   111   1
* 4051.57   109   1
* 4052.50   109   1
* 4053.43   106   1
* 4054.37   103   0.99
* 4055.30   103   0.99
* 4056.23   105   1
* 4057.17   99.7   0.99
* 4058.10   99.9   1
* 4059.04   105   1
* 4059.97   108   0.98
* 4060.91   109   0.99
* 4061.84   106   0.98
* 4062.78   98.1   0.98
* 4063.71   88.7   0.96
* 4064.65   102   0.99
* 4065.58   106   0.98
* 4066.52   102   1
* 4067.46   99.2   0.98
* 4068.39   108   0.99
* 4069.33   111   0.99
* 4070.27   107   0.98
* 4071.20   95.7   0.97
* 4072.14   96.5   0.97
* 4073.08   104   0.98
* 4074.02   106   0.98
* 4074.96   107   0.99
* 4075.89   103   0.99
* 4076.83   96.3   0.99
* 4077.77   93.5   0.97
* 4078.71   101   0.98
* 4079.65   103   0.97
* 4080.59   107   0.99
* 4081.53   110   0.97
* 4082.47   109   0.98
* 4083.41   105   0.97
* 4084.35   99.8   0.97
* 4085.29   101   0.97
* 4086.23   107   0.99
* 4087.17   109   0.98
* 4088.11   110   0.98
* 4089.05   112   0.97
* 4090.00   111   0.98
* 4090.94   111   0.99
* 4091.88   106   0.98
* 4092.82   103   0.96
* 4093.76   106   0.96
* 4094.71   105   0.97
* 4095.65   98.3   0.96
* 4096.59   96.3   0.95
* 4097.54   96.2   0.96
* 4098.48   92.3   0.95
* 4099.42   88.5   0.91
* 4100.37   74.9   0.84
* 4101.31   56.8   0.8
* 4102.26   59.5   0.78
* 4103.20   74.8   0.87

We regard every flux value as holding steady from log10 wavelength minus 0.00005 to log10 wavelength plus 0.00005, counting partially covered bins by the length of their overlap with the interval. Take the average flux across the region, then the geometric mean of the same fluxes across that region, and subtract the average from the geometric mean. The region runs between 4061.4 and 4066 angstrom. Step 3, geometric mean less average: -0.2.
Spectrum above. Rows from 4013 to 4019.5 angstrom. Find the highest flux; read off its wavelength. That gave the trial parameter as 4019.05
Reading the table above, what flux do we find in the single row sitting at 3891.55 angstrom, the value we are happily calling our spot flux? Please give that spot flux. 82.7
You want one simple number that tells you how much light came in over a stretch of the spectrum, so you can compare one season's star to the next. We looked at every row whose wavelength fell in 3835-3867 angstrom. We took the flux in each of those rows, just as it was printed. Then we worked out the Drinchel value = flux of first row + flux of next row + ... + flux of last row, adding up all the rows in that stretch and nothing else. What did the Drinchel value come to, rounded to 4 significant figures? 3234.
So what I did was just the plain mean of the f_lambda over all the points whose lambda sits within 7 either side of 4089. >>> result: 106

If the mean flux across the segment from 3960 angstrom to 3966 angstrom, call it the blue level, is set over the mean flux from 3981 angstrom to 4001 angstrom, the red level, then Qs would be 0.71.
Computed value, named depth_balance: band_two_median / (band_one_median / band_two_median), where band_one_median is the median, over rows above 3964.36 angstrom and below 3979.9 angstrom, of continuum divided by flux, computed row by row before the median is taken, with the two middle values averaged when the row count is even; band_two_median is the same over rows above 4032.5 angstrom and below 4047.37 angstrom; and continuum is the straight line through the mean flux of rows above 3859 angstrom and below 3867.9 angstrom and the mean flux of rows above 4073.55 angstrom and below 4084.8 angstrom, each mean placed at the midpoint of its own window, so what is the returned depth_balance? 0.62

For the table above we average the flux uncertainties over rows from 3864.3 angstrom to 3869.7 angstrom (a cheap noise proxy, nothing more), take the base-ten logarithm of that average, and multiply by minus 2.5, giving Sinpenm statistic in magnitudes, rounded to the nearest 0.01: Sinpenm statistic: -0.20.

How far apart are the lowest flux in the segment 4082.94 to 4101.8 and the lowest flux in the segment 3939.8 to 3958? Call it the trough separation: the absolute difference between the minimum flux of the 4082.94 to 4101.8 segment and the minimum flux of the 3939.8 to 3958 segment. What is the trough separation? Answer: 20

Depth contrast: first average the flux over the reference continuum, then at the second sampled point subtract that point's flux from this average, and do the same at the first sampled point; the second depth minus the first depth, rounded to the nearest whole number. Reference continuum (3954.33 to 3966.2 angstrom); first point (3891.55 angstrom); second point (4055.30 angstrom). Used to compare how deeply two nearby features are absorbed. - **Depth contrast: -20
